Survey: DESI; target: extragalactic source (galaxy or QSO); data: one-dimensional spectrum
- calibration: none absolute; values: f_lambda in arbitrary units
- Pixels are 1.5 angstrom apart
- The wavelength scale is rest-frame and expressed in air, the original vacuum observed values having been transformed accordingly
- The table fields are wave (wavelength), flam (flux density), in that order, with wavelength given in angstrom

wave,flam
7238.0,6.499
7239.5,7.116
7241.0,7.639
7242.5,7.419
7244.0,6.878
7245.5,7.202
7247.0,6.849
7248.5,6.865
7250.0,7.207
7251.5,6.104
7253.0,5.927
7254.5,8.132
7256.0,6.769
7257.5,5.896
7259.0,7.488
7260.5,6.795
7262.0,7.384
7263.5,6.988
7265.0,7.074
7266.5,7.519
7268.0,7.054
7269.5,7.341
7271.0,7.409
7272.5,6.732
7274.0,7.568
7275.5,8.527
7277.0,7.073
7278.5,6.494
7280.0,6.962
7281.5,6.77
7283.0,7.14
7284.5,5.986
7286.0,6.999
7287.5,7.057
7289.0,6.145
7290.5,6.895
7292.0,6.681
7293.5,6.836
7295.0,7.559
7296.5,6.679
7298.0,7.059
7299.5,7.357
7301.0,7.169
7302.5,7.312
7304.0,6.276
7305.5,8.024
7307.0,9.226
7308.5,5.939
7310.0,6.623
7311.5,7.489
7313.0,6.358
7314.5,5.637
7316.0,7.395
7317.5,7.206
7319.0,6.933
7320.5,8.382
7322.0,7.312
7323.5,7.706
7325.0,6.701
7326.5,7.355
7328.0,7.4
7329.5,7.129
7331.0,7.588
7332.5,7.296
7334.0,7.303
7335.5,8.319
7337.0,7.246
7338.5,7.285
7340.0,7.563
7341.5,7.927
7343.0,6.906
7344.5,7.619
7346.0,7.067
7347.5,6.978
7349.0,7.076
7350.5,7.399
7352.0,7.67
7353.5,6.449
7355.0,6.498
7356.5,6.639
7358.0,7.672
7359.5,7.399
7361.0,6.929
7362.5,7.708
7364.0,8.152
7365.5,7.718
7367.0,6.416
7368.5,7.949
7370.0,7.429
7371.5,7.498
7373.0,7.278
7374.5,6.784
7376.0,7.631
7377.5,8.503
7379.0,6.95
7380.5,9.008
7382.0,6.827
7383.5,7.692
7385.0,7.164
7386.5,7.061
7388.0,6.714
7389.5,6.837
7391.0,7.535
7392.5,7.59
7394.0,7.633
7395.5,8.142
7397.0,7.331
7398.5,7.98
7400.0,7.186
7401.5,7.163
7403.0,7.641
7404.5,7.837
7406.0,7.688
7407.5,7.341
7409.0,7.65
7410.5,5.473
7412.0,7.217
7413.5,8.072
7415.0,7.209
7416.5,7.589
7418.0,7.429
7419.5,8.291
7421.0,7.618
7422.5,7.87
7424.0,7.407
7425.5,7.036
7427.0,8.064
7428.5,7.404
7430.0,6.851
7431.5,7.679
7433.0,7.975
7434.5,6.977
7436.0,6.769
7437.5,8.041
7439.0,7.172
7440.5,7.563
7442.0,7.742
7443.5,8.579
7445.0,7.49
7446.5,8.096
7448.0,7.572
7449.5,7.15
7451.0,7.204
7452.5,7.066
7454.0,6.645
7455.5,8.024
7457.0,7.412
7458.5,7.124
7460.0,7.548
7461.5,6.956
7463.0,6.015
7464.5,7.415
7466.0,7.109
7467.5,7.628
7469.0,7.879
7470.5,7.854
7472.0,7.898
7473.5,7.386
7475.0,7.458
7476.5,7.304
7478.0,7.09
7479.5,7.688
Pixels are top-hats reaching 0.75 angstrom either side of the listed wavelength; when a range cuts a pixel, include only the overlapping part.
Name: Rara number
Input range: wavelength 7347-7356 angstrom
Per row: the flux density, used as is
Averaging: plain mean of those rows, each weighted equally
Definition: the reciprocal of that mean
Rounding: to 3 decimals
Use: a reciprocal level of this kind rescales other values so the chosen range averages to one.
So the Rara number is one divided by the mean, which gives 0.143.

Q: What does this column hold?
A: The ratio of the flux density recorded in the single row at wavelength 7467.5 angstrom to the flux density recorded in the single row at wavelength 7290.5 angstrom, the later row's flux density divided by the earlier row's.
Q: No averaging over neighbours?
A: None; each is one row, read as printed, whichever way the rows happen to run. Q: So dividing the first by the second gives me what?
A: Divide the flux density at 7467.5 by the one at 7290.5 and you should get 1.11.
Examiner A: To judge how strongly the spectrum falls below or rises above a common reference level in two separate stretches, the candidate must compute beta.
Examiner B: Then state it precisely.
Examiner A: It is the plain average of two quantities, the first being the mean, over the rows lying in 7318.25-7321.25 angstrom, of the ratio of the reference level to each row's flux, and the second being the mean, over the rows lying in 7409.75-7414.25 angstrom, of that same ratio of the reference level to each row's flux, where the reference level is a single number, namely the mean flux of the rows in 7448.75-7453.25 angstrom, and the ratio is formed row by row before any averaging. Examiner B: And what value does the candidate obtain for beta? 1.00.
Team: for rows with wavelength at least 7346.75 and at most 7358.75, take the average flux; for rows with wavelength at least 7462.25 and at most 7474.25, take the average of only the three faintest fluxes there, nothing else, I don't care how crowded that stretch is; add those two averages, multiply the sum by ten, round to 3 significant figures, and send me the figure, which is 139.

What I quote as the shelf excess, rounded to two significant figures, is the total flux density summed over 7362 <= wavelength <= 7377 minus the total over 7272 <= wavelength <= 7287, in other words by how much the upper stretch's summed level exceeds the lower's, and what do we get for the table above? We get 4.3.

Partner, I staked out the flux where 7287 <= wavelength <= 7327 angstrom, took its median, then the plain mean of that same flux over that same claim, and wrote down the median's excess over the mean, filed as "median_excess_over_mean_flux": -0.03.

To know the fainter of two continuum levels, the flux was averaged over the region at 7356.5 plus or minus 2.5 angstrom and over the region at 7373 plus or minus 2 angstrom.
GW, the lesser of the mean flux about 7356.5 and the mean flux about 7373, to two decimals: 6.94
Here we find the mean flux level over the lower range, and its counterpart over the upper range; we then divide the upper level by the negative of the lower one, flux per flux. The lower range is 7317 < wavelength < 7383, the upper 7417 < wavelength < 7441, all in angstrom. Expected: -1.02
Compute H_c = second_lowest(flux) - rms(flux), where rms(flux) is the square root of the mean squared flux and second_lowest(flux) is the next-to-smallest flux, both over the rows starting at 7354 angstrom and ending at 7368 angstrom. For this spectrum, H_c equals -0.8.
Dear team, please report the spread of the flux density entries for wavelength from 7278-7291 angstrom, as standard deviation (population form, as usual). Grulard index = 0.39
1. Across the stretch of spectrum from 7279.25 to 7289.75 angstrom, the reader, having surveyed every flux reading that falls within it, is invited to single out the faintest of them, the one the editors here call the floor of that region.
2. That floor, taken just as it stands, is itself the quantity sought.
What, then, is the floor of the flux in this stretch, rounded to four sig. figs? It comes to 5.986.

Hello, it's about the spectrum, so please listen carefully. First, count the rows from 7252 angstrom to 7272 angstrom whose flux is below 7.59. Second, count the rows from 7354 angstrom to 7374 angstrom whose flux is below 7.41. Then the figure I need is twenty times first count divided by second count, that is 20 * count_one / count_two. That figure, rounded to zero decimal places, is 40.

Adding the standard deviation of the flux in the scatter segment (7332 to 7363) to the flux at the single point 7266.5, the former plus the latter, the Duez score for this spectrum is 8.0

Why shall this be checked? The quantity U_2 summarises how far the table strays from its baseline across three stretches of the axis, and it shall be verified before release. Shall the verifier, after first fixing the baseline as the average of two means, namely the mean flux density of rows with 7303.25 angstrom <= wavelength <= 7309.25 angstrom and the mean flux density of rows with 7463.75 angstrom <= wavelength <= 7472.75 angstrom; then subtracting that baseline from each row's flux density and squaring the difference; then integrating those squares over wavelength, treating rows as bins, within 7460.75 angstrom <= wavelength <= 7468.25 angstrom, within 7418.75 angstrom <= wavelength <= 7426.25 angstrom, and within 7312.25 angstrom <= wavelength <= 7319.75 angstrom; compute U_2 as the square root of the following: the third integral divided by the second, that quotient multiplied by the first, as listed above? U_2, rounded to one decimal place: 4.5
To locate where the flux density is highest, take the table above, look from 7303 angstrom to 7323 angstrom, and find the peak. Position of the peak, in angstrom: 7307.0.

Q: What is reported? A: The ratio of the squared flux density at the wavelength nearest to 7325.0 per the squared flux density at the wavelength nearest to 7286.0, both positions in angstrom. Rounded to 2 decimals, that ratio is 0.92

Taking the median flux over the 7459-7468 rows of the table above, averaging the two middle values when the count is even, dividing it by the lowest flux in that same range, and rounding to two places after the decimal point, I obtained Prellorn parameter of 1.21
